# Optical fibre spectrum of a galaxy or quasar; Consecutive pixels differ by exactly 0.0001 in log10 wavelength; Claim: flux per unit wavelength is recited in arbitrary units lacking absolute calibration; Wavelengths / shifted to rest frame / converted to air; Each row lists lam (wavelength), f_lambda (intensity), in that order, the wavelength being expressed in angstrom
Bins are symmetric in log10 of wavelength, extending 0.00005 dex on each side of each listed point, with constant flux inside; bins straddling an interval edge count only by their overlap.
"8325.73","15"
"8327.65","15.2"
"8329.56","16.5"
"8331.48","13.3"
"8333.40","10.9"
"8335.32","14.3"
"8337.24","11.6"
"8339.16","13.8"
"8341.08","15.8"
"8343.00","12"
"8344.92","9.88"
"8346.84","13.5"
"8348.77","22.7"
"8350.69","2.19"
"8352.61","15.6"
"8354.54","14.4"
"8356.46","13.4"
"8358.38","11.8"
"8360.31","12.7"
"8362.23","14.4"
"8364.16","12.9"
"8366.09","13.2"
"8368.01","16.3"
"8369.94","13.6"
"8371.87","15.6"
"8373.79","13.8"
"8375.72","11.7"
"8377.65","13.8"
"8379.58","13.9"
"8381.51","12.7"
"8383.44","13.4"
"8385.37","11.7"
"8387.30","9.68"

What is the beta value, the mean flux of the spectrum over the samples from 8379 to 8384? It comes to 13.3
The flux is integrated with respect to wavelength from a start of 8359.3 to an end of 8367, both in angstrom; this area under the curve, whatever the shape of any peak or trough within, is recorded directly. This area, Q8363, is 102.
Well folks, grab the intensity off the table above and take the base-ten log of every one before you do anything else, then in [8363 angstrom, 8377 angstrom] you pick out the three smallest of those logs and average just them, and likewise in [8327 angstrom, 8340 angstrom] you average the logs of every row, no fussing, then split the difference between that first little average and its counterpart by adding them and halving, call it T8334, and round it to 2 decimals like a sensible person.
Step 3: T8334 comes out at 1.12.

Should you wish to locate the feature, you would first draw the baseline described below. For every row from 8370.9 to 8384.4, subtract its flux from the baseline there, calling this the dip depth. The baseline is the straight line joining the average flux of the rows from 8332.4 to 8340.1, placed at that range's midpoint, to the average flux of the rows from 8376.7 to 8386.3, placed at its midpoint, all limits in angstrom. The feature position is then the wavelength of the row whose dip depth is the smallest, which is 8371.87 angstrom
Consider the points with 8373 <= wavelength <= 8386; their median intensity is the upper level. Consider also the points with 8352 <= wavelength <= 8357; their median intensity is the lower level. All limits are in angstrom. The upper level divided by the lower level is 0.93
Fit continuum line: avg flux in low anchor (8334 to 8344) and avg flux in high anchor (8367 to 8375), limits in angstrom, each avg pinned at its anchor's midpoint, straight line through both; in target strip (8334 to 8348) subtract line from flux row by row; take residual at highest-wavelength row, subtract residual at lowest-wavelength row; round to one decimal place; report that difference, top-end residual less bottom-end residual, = -1.3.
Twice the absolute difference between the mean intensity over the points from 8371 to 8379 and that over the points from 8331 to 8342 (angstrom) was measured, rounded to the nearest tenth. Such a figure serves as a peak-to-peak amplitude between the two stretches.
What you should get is 0.9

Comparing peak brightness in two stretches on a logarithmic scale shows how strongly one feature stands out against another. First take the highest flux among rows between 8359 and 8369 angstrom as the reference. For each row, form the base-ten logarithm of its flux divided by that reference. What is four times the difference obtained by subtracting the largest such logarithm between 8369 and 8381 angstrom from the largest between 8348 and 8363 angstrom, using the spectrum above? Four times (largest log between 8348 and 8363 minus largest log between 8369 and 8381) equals 0.7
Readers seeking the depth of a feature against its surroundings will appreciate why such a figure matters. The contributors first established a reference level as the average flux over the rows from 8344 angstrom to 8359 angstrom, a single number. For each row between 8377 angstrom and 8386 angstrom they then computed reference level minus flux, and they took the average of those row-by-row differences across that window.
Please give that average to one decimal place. -0.2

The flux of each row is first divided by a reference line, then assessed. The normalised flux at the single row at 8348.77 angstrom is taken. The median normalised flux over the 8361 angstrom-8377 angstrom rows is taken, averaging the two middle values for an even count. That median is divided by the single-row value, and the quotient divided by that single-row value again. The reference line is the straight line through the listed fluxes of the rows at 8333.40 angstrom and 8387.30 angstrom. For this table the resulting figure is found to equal 0.30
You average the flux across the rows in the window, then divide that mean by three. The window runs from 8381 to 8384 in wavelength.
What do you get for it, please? 4.35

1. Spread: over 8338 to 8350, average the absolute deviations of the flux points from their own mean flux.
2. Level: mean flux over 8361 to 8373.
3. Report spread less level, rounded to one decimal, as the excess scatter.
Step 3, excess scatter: -11.2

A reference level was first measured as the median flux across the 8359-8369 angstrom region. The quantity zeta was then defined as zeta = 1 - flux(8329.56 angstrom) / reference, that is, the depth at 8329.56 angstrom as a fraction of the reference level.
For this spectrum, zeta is -0.25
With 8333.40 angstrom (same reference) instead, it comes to 0.17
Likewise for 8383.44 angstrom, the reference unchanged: -0.02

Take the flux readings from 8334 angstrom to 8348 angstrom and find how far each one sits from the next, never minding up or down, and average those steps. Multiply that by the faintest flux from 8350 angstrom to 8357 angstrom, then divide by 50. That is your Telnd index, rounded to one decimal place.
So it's 0.1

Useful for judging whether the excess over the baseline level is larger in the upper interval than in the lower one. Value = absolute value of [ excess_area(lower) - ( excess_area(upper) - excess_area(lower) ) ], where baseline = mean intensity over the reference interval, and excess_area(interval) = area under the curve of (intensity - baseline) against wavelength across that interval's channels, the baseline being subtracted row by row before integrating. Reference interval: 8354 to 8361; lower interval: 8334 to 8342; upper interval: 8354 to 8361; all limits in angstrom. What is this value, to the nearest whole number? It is 12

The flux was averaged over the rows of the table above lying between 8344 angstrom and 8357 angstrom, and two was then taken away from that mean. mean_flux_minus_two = 11.1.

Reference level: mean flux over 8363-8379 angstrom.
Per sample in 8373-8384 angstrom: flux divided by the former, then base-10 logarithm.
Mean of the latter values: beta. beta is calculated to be -0.022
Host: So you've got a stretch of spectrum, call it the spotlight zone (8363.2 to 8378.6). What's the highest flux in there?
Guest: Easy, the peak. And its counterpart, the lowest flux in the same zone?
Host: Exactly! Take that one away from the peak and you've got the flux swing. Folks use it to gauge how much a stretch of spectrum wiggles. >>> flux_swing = 5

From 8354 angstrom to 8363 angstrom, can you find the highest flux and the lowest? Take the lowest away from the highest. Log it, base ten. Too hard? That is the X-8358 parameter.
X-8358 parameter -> 0.41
